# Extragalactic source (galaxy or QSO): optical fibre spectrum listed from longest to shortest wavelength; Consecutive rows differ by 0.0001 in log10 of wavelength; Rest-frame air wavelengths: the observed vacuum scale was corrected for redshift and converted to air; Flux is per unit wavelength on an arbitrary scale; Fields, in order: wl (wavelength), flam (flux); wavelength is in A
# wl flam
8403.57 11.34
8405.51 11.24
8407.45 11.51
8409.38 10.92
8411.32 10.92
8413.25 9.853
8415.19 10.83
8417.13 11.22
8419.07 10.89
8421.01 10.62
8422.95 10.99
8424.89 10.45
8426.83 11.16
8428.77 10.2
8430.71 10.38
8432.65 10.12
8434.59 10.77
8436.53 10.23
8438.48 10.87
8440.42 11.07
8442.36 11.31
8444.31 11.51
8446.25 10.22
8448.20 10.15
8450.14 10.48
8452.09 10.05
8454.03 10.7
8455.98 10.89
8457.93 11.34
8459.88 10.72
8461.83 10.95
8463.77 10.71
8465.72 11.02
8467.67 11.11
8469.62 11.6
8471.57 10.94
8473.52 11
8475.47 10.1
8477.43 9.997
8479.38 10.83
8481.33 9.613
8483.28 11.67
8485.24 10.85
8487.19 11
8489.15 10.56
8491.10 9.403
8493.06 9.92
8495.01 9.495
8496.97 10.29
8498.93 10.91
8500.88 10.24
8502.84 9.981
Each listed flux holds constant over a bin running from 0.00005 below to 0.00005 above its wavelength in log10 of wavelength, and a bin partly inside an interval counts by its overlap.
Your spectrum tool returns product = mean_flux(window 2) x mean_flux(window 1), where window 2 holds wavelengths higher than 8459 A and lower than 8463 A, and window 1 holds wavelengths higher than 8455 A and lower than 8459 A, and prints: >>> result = 120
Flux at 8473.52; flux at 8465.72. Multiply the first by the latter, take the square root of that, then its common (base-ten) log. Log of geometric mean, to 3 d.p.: 1.042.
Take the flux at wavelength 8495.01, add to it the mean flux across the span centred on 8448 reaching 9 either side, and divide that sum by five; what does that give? 4.04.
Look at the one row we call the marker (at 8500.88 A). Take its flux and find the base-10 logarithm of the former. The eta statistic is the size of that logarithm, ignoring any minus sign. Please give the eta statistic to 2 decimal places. 1.01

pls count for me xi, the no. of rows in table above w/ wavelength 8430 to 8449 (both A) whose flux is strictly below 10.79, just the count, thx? 6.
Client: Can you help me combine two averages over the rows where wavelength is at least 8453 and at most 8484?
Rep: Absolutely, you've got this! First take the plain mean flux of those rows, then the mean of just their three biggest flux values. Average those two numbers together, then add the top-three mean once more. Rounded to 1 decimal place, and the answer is 22.7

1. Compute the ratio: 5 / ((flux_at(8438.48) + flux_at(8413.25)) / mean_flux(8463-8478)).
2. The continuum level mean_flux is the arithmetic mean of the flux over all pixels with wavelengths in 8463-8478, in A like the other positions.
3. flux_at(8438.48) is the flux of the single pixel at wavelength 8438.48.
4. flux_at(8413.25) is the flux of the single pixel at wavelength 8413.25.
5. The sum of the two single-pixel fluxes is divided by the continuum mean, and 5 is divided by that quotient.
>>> 2.61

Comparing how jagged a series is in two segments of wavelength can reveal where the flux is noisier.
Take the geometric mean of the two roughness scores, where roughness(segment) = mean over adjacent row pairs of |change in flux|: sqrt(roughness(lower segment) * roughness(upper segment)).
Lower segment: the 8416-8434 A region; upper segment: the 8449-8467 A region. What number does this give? 0.42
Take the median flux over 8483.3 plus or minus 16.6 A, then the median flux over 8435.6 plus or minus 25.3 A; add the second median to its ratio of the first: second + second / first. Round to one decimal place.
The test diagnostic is 11.7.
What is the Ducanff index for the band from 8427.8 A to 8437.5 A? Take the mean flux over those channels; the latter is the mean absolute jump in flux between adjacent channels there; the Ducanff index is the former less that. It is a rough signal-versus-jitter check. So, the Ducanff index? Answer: 9.9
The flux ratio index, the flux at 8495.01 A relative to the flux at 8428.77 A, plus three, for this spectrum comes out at 3.93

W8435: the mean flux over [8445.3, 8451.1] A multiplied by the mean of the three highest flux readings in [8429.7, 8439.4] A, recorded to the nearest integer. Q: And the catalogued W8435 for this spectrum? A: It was 110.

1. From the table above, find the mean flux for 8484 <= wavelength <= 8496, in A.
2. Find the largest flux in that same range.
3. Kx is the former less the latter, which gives -0.8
